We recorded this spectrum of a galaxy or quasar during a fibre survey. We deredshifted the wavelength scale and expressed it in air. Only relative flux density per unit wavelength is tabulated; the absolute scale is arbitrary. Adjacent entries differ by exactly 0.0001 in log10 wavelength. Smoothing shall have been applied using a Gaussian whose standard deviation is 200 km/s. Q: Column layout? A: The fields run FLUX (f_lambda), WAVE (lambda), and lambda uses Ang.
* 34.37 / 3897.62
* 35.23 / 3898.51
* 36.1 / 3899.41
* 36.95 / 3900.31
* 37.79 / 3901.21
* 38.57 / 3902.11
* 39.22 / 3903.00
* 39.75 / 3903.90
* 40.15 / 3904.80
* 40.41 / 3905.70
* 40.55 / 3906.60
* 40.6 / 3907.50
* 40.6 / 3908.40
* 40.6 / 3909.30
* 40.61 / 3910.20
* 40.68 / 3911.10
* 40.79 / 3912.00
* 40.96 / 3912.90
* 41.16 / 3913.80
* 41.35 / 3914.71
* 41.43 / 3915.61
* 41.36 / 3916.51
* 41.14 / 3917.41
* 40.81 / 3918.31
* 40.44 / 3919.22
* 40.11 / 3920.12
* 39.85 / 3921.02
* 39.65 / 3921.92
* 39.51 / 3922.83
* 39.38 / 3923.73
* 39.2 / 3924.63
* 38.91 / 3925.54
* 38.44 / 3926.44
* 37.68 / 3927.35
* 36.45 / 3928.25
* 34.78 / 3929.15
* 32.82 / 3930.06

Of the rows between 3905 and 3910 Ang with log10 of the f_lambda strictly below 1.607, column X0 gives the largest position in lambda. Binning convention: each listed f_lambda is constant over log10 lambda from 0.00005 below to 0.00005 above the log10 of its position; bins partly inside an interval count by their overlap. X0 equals 3905.70 Ang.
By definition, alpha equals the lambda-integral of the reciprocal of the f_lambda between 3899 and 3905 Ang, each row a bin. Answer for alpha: 0.157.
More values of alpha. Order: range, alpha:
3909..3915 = 0.147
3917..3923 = 0.149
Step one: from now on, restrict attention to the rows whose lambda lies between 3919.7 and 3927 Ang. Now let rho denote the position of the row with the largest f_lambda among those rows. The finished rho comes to 3920.12 Ang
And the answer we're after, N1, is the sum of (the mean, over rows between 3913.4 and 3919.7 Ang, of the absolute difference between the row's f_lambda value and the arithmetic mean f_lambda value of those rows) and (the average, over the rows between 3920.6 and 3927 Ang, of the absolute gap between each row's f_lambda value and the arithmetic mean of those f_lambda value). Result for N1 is 0.6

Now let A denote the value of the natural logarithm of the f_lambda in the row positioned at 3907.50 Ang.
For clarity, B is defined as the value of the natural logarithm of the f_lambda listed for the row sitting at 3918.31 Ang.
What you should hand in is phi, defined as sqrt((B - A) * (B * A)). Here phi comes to 0.3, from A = 3.70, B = 3.709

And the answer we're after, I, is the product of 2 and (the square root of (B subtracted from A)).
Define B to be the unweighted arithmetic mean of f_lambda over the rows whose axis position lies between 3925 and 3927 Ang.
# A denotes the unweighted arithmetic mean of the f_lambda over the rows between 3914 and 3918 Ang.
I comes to 3.3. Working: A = 41.3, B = 38.7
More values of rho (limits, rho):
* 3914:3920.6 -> 3915.61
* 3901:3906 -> 3905.70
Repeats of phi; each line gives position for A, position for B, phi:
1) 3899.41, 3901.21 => 0.8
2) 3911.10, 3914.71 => 0.5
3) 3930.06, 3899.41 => 1.1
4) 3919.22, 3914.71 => 0.6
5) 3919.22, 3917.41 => 0.5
